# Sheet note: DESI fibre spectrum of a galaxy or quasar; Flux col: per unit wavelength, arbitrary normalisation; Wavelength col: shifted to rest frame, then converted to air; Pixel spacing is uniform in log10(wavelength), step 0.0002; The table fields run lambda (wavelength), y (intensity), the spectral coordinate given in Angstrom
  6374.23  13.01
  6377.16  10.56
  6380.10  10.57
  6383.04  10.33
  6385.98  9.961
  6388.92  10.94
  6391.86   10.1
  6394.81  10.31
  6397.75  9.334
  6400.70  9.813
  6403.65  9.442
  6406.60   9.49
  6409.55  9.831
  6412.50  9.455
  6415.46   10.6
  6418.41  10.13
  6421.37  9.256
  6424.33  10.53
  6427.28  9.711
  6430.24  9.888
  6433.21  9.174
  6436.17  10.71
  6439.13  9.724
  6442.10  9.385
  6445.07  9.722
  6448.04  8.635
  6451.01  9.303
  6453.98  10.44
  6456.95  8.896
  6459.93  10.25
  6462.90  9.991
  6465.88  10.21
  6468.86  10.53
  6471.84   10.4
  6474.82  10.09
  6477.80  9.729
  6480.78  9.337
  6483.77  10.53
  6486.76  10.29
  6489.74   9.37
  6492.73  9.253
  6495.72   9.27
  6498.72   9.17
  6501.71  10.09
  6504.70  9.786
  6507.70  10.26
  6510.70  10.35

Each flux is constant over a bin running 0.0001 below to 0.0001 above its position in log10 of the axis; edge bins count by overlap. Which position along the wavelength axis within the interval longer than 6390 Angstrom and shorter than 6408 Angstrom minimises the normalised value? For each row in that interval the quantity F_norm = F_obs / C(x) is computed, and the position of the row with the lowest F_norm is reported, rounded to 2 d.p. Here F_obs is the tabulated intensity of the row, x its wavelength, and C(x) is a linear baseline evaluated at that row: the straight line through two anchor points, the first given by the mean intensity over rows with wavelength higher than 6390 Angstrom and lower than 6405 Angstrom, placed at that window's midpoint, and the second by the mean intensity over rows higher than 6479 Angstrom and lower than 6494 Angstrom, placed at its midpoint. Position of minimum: 6397.75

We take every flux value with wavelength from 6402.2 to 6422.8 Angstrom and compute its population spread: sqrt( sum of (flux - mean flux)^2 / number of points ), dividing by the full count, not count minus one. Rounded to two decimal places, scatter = 0.44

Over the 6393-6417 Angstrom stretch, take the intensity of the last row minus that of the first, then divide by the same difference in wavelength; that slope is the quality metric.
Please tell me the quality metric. 0.01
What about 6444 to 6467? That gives 0.02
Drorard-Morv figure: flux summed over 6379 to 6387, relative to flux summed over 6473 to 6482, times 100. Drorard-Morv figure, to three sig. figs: 106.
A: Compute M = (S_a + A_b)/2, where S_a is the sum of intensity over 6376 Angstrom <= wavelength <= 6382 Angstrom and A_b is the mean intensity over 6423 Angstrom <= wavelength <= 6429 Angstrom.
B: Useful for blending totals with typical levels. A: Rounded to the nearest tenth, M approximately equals 15.6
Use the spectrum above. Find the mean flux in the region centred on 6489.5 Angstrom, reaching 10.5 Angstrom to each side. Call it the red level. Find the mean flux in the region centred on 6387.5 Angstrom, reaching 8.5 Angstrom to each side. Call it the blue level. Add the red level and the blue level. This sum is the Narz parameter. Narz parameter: 19.97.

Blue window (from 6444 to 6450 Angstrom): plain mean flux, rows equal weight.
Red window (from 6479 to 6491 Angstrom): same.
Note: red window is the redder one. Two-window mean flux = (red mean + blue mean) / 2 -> 9.5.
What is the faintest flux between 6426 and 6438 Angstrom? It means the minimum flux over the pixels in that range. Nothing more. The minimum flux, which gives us 9.174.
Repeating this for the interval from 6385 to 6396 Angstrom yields 9.961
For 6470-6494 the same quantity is 9.253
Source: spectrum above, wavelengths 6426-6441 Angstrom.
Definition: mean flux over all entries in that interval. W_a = 9.8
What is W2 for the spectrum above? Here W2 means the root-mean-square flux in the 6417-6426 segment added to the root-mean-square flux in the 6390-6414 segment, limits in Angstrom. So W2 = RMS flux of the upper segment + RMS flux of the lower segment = 19.7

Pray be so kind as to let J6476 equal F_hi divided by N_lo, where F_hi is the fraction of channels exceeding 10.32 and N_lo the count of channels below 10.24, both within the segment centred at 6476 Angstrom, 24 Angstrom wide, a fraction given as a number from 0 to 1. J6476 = 0.094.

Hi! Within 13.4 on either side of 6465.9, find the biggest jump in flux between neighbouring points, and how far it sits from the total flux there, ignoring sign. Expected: 89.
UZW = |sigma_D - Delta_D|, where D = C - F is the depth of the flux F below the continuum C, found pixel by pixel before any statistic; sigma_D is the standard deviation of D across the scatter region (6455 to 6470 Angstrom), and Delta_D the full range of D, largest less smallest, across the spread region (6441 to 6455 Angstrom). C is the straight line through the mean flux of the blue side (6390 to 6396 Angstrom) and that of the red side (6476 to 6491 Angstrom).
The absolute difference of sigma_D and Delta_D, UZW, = 1.2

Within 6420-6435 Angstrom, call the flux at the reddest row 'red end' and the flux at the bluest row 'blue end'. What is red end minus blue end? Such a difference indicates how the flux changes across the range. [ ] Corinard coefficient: -0.1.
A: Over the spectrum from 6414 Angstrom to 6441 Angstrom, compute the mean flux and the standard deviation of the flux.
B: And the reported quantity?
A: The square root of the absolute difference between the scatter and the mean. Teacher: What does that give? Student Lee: 3.07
